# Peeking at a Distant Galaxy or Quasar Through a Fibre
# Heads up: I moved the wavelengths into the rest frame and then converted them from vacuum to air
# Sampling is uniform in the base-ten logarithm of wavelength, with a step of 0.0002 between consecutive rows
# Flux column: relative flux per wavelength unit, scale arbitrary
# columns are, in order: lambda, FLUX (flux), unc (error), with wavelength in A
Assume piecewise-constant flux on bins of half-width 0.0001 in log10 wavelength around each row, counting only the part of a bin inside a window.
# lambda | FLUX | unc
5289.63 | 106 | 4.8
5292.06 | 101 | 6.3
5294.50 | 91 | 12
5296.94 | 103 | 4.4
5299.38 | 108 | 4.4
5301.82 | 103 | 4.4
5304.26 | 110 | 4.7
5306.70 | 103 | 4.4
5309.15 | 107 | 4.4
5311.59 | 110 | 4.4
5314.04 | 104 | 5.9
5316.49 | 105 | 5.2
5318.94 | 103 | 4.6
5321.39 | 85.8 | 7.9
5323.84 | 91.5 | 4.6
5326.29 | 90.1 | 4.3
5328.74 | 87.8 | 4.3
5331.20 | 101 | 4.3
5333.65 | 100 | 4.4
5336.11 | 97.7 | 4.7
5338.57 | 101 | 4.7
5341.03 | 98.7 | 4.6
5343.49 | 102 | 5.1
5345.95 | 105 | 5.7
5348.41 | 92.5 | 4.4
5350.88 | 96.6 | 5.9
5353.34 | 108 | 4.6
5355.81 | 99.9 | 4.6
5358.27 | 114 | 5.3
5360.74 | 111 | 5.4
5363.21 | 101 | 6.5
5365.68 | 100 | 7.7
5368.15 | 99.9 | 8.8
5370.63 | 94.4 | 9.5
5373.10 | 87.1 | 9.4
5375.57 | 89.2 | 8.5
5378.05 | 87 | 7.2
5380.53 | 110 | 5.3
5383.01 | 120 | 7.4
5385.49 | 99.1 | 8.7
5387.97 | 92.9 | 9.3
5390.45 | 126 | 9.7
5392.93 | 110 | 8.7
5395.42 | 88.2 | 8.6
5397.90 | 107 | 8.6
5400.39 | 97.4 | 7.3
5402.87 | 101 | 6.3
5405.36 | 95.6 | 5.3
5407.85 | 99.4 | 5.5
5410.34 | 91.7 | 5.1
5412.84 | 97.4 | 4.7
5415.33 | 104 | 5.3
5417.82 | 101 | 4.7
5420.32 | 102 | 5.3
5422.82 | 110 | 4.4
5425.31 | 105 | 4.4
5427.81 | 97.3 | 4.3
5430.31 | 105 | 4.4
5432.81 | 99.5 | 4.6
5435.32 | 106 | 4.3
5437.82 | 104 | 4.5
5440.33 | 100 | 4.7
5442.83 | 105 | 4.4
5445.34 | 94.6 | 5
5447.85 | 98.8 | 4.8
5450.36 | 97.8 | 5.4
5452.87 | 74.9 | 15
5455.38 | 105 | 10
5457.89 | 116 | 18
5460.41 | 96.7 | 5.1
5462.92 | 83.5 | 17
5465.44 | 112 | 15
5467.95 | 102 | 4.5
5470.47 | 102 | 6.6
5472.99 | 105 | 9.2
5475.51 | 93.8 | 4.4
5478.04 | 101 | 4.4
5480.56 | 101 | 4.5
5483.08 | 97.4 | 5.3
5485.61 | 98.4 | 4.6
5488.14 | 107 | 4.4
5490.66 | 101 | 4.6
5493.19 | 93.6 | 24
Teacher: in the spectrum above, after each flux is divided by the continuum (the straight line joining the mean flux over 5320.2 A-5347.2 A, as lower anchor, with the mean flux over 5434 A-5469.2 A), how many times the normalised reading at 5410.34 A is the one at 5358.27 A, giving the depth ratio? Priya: 1.26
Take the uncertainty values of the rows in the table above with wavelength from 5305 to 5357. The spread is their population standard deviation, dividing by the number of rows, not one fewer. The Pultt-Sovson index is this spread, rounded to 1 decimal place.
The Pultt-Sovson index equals 0.8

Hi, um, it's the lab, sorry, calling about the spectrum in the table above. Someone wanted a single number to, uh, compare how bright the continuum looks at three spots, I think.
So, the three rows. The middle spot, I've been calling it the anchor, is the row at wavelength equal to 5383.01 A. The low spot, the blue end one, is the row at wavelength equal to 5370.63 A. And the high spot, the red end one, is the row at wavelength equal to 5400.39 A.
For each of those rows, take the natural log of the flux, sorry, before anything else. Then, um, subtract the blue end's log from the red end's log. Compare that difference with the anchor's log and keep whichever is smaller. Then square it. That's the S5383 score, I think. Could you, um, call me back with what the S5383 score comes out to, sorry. 0.0010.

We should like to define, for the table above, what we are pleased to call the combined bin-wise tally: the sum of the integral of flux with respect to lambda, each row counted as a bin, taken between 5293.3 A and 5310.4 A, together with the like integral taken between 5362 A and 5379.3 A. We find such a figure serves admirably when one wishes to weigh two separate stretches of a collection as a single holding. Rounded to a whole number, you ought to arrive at 3399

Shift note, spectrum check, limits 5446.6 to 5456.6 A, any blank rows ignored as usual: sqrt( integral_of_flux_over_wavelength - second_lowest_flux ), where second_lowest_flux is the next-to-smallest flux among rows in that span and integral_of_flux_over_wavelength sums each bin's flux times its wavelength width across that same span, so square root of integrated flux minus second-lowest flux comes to 29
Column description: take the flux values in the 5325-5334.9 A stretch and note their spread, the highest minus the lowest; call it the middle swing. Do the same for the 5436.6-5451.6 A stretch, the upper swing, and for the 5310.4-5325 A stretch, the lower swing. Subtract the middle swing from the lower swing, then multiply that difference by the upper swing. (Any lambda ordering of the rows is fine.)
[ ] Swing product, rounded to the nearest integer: 114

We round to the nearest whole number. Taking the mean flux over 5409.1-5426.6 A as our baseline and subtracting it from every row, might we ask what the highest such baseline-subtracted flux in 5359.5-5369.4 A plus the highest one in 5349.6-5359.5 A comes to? 22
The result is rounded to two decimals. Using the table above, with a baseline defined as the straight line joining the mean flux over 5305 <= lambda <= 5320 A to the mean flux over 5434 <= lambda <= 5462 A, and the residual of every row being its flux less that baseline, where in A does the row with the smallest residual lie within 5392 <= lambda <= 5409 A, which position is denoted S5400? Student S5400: 5395.42 A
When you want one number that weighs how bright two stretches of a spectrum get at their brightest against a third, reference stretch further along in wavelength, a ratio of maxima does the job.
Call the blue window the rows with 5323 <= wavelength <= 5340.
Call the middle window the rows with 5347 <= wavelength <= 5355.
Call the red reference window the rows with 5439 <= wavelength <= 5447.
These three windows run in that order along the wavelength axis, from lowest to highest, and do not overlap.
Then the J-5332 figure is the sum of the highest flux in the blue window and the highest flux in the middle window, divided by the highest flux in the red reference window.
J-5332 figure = 1.99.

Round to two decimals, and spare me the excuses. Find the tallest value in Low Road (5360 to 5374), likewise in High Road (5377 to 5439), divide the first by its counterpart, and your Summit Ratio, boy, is 0.88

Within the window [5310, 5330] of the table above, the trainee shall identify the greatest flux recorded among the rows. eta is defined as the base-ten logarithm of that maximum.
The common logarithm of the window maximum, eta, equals 2.04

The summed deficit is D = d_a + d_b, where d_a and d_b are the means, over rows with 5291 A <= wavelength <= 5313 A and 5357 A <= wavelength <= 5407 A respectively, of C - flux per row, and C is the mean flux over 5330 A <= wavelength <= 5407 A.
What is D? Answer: -3.4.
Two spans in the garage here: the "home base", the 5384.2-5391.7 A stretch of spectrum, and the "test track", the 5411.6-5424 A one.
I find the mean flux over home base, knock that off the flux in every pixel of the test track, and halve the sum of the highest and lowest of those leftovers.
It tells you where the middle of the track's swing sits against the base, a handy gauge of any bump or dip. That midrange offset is -2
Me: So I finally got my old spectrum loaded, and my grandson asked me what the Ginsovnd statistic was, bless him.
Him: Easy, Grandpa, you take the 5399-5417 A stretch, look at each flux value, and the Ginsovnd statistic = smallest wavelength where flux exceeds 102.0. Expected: 5415.33 A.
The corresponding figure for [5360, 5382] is 5360.74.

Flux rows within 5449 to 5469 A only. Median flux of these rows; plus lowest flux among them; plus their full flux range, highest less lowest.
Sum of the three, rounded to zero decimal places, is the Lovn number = 216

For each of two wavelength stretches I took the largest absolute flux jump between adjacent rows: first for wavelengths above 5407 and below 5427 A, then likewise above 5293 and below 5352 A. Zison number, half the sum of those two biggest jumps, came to 13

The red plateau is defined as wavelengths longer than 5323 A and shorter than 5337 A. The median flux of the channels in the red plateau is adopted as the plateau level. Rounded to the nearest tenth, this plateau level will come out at 94.6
